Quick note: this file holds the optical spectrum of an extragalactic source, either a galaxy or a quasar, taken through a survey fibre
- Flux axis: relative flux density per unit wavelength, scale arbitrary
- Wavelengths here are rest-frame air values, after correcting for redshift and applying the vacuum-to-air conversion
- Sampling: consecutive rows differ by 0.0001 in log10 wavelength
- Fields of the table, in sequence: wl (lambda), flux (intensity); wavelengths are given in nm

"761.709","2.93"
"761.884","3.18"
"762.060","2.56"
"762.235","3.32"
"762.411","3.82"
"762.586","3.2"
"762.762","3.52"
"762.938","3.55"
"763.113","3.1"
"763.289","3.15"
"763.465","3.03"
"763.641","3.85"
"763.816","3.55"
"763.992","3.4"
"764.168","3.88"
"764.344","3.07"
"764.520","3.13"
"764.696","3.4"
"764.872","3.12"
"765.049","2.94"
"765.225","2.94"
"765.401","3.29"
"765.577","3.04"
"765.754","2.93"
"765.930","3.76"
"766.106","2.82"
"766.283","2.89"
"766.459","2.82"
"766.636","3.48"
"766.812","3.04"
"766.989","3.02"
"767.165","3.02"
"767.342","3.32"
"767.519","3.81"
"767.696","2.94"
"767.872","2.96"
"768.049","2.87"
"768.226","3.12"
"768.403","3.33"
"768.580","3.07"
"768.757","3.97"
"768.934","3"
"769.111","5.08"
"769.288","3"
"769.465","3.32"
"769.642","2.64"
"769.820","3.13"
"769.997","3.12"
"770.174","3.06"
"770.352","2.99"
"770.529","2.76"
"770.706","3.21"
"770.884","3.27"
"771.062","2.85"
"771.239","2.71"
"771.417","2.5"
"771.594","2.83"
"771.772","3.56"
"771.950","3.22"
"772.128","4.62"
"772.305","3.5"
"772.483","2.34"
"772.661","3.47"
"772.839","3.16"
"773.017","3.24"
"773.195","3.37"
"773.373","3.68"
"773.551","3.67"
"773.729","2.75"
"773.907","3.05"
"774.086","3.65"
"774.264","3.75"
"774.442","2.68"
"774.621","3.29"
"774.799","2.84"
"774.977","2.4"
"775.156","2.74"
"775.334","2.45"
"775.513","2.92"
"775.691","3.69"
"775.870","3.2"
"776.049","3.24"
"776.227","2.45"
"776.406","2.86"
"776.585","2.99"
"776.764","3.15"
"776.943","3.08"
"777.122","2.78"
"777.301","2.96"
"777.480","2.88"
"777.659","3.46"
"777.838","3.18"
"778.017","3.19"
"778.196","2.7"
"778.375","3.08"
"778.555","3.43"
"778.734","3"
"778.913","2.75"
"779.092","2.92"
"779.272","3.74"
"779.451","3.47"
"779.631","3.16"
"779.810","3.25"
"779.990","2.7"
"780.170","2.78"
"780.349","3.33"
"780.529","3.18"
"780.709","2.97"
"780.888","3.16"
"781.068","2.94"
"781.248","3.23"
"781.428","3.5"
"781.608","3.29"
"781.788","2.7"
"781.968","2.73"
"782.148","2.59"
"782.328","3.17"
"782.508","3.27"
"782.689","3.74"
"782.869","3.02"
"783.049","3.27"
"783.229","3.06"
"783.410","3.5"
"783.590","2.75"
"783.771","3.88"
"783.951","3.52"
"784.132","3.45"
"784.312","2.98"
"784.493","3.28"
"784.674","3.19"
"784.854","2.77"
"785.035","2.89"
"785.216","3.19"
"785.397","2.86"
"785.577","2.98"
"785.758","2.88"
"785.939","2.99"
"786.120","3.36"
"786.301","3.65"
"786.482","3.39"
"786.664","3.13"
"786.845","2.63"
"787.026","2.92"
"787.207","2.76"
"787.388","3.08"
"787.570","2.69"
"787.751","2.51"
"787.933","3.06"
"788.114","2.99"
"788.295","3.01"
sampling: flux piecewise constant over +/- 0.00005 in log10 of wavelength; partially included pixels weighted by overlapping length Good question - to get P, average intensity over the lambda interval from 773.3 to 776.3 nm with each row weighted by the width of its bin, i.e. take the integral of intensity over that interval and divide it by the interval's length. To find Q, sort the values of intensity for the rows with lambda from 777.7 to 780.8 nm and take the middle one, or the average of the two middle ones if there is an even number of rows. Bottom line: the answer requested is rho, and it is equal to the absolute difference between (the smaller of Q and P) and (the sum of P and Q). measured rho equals 3.16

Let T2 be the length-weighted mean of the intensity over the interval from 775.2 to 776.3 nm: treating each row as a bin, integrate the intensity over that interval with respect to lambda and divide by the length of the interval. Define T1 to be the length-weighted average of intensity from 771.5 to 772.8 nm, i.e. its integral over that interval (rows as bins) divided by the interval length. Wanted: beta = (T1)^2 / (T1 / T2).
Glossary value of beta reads 10.0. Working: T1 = 3.35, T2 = 2.99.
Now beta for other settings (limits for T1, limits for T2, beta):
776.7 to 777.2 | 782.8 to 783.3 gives 9.4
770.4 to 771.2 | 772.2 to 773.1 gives 9.5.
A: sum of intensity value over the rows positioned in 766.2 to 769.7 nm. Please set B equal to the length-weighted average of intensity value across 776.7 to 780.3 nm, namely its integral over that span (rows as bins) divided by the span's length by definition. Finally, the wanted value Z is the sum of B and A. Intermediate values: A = 64.70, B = 3.09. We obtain 67.8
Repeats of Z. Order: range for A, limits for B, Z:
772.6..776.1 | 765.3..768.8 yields 66.4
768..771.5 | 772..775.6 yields 66.2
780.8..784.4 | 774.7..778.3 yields 66.7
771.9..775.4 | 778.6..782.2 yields 66.9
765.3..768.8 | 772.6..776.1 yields 66.7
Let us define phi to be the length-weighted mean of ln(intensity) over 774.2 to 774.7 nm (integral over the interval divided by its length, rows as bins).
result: 1.16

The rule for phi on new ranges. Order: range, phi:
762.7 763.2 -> 1.22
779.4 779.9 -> 1.19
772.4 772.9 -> 1.08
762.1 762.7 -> 1.21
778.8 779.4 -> 1.14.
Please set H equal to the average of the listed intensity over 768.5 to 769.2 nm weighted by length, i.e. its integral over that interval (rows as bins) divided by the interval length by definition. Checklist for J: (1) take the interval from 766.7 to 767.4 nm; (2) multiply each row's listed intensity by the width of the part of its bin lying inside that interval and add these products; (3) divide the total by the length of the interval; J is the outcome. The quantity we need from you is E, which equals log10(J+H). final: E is 0.84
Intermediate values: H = 3.79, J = 3.11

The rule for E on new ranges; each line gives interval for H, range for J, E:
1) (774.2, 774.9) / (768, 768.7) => 0.80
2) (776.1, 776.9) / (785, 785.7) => 0.77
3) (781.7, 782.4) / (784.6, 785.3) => 0.76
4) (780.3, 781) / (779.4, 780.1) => 0.80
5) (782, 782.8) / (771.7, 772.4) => 0.84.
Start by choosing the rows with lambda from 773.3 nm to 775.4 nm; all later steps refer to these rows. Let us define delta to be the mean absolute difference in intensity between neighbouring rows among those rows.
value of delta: 0.47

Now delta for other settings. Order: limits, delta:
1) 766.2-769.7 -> 0.56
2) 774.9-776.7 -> 0.41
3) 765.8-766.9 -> 0.44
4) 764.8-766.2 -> 0.38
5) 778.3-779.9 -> 0.34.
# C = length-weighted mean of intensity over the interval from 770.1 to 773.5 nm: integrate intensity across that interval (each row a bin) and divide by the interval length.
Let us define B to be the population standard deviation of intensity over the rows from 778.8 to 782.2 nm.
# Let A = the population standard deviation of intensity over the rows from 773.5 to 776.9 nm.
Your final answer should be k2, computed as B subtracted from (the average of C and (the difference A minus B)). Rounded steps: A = 0.42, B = 0.31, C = 3.18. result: 1.33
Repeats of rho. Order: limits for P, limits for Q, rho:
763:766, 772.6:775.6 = 3.27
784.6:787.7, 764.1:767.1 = 3.04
